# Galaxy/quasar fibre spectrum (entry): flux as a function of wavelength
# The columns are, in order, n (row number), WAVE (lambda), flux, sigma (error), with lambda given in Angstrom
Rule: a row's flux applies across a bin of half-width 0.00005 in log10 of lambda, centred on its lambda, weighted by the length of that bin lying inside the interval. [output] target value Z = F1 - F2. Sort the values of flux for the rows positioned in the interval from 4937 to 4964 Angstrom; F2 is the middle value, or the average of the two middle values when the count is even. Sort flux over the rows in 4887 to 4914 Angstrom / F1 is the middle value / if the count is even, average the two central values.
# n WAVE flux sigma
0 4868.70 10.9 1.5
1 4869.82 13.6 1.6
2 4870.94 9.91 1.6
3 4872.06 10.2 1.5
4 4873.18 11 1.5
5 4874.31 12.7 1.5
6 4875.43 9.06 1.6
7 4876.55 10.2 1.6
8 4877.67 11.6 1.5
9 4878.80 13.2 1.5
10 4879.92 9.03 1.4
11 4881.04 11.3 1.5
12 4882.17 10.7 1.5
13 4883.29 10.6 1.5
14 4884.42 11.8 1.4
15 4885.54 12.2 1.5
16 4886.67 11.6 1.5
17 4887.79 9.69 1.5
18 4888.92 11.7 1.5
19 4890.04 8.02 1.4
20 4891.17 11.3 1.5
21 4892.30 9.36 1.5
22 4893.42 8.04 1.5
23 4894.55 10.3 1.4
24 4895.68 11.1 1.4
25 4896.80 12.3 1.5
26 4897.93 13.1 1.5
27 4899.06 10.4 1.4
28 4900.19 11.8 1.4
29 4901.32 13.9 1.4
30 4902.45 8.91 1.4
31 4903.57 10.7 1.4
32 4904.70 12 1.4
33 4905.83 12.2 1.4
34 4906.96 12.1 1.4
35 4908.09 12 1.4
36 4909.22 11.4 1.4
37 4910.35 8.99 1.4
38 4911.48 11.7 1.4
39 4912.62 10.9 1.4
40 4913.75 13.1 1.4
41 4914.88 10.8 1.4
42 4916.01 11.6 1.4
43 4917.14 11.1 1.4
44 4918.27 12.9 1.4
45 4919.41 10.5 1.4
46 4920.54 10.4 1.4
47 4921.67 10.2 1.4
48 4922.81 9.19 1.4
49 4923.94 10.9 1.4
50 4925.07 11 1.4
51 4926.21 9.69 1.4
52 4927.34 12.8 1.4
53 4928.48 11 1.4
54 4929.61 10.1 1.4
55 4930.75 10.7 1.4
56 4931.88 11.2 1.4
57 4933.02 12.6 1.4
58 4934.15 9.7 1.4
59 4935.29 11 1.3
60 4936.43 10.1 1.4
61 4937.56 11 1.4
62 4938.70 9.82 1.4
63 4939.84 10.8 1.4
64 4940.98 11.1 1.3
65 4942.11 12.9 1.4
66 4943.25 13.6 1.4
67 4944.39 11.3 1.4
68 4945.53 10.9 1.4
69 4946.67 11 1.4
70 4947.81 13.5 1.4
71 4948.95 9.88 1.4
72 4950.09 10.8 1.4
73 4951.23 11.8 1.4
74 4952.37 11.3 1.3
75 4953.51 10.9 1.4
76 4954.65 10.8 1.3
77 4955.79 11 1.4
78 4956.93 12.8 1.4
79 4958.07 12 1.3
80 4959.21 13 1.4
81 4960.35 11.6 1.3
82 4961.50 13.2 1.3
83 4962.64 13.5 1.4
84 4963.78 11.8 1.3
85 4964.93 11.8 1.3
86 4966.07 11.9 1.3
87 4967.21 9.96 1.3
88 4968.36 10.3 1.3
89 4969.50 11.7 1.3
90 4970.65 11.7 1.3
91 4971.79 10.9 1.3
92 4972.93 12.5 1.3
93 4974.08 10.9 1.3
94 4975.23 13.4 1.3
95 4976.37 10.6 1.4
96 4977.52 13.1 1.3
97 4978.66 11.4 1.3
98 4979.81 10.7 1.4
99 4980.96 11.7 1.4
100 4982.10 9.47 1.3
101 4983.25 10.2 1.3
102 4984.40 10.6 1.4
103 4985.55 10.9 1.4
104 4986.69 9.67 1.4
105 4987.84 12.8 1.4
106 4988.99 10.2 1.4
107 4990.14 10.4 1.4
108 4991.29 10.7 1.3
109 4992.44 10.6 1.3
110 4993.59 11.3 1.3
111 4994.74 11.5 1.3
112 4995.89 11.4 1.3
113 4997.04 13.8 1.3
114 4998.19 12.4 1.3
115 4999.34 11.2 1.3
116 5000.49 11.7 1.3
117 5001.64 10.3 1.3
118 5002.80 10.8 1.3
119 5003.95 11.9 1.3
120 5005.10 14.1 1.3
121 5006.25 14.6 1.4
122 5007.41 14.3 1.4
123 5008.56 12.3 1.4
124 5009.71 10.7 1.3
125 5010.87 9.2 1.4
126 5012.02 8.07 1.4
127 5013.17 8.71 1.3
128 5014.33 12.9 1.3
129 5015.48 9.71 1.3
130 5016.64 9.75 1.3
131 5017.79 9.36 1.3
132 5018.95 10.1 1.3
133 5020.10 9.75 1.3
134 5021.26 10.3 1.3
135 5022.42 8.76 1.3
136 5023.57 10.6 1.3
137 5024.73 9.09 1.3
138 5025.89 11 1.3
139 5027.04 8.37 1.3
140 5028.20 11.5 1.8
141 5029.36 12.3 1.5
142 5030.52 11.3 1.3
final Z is 0.05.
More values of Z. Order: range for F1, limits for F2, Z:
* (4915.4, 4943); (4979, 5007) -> -0.10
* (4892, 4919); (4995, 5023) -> 0.75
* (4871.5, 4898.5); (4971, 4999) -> 0.15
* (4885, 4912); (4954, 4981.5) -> -0.20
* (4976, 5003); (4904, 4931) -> -0.15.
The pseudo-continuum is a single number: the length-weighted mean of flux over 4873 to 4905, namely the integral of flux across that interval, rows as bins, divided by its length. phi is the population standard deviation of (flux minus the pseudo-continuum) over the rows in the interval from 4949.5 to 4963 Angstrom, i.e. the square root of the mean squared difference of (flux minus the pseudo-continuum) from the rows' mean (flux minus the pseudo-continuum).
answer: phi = 0.96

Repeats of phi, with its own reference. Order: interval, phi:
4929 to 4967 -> 1.10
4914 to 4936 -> 0.99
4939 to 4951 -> 1.21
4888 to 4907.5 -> 1.63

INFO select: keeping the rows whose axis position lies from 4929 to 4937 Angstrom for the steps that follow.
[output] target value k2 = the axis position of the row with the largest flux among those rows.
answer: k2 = 4933.02 Angstrom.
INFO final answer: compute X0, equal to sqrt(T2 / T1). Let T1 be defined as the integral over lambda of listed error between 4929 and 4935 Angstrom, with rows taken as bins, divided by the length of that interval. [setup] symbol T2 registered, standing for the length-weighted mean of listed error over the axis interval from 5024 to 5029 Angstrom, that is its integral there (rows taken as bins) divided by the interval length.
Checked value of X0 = 1.01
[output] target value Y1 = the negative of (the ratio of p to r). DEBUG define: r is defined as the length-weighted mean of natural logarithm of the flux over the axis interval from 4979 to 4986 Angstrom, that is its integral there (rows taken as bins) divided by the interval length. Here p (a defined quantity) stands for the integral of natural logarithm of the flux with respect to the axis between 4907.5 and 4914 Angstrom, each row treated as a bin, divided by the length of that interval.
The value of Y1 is -1.02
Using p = 2.413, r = 2.36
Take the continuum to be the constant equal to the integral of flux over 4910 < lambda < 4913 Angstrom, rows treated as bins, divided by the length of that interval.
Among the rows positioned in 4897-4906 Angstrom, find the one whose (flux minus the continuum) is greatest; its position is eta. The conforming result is 4901.32 Angstrom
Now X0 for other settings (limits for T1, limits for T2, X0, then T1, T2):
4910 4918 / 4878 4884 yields 1.03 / 1.40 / 1.48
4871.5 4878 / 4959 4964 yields 0.93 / 1.54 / 1.34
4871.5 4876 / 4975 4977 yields 0.94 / 1.53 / 1.36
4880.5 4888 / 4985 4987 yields 0.97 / 1.48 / 1.41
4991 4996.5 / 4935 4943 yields 1.03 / 1.30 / 1.38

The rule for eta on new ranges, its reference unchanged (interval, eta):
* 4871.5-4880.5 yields 4878.80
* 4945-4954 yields 4947.81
